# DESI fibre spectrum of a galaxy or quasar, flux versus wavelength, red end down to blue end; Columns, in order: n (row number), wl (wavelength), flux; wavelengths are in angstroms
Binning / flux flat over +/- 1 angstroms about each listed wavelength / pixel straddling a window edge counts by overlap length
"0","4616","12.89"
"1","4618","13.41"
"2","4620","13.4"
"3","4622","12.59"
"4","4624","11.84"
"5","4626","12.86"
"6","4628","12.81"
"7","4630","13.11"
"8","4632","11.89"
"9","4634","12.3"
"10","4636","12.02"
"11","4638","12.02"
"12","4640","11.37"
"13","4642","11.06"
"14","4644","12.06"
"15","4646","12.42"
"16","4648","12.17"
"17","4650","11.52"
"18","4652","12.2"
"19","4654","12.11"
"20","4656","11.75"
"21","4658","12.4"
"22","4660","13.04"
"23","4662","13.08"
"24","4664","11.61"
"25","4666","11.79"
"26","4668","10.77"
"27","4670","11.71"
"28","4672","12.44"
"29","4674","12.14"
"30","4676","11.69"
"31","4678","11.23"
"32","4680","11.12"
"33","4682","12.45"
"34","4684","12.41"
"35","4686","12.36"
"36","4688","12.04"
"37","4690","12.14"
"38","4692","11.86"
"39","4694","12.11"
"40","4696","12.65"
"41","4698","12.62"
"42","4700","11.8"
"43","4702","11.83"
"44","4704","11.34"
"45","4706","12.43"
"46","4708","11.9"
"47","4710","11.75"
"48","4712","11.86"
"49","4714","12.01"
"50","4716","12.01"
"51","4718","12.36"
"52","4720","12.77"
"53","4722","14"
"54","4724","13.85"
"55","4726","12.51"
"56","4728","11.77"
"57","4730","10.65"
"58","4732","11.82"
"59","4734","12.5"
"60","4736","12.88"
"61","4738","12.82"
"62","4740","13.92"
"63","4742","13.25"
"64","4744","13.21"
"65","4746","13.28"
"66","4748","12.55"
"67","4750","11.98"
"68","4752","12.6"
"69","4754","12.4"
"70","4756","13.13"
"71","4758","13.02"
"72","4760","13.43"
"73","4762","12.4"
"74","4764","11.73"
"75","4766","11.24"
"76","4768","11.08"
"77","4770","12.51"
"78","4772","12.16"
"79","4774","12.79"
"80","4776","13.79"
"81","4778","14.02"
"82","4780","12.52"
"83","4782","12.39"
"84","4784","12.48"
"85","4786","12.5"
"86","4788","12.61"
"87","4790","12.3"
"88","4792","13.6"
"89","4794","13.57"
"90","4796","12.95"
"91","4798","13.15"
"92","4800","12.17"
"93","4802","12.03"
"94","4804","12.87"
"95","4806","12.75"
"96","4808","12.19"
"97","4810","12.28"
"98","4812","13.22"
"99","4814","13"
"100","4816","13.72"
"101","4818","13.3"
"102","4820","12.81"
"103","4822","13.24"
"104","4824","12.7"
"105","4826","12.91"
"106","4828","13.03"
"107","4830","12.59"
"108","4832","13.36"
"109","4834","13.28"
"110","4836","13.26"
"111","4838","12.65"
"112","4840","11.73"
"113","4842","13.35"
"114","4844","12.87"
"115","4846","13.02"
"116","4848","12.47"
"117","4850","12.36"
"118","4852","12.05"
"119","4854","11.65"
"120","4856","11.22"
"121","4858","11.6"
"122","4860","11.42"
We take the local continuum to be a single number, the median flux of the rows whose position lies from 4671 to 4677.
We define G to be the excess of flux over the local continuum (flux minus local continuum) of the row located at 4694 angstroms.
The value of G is -0.03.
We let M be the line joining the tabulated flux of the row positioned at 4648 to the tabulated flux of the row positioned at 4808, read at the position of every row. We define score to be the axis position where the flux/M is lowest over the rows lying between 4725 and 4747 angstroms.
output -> 4730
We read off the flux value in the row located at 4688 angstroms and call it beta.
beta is 12.04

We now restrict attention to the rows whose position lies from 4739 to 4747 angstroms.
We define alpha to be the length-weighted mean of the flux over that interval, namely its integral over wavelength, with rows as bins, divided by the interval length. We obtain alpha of 13.4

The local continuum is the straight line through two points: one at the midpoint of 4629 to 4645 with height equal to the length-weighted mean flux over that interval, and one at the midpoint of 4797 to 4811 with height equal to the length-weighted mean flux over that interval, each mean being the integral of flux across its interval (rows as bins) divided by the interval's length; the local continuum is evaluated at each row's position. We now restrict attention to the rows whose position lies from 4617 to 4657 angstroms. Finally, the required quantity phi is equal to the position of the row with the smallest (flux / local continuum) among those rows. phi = 4642 angstroms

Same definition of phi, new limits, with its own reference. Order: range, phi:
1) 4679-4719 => 4680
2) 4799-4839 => 4802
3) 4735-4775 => 4768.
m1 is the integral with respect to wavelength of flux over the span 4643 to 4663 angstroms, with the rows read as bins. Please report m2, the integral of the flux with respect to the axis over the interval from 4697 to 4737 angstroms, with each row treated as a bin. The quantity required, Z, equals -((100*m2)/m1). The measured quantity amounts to -199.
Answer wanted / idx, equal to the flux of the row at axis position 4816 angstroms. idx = 13.72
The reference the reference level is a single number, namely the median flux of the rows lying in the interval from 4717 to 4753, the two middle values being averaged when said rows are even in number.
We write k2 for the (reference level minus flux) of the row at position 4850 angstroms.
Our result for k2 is 0.3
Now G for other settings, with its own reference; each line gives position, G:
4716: -0.13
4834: 1.14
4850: 0.22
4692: -0.28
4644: -0.08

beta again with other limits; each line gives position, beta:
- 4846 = 13.02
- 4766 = 11.24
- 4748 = 12.55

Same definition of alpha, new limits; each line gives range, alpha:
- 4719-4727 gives 13.3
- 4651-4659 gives 12.1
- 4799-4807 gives 12.5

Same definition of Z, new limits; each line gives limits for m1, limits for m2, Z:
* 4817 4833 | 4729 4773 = -264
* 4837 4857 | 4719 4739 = -102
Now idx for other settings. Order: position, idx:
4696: 12.65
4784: 12.48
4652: 12.2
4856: 11.22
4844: 12.87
